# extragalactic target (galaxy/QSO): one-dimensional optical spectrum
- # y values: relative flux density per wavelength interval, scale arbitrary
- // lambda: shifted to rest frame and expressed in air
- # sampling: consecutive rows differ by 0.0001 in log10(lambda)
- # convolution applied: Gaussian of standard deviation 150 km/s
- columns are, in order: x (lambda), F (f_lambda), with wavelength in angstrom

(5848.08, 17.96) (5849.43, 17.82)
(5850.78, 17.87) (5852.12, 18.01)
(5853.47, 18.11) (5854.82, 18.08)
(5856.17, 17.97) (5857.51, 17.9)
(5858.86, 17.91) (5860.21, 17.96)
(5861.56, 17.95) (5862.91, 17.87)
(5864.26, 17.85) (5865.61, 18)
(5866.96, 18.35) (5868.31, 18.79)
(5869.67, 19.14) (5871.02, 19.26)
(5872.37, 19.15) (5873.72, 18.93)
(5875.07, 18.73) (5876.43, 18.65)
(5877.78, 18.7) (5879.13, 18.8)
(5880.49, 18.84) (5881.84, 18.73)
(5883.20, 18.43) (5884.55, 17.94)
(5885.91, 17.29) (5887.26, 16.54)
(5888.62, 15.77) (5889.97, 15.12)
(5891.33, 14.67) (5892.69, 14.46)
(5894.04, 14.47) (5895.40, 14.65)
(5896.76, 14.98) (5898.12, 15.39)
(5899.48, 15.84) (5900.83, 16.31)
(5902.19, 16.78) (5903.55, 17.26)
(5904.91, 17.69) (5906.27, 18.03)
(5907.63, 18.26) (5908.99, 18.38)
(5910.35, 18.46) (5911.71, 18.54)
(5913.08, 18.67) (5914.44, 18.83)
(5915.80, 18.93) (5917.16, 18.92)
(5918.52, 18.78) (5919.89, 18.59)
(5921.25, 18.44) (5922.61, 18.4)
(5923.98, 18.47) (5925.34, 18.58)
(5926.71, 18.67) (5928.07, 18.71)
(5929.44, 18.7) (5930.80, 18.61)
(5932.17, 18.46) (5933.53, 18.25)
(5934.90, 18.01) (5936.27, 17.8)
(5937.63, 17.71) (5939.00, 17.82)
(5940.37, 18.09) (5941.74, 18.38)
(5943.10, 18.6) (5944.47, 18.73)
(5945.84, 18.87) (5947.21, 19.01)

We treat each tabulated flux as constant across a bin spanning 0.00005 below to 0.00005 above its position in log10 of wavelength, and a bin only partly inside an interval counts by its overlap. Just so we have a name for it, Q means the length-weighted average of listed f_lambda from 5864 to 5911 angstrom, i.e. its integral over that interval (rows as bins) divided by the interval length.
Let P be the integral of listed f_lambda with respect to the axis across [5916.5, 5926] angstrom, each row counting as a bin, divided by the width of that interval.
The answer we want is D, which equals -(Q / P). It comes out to -0.93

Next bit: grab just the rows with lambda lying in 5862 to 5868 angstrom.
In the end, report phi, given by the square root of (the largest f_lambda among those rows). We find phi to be 4.28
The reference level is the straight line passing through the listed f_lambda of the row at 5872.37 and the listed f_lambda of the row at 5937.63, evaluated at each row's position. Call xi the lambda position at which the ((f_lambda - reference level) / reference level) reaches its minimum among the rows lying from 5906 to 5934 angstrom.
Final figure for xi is 5906.27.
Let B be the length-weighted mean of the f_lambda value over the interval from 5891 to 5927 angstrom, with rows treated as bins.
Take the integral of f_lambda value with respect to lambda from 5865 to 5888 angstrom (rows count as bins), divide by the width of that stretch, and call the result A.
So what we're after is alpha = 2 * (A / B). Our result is 2.12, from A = 18.5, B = 17.4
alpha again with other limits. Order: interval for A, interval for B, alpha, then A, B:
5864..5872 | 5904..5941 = 2.02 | 18.6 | 18.4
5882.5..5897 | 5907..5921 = 1.70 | 15.9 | 18.6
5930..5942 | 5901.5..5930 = 1.97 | 18.1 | 18.4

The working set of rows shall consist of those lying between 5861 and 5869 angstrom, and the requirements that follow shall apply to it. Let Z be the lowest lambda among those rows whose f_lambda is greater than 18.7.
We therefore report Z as 5868.31 angstrom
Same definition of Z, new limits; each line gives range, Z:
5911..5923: 5914.44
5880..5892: 5880.49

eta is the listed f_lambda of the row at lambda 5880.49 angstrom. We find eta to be 18.84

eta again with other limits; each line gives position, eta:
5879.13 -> 18.8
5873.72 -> 18.93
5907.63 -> 18.26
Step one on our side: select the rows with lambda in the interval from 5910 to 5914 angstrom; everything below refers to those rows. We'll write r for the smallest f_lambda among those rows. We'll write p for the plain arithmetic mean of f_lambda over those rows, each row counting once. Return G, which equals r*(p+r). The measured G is 683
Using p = 18.6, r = 18.46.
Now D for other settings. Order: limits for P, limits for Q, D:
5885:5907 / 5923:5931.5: -1.16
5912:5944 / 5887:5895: -0.82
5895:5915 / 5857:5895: -1.03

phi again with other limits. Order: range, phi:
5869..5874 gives 4.39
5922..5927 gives 4.32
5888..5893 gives 3.97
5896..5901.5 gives 4.04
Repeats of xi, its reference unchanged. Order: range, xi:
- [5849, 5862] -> 5849.43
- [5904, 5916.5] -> 5904.91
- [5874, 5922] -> 5892.69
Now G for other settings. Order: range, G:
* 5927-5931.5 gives 694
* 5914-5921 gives 695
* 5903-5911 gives 609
